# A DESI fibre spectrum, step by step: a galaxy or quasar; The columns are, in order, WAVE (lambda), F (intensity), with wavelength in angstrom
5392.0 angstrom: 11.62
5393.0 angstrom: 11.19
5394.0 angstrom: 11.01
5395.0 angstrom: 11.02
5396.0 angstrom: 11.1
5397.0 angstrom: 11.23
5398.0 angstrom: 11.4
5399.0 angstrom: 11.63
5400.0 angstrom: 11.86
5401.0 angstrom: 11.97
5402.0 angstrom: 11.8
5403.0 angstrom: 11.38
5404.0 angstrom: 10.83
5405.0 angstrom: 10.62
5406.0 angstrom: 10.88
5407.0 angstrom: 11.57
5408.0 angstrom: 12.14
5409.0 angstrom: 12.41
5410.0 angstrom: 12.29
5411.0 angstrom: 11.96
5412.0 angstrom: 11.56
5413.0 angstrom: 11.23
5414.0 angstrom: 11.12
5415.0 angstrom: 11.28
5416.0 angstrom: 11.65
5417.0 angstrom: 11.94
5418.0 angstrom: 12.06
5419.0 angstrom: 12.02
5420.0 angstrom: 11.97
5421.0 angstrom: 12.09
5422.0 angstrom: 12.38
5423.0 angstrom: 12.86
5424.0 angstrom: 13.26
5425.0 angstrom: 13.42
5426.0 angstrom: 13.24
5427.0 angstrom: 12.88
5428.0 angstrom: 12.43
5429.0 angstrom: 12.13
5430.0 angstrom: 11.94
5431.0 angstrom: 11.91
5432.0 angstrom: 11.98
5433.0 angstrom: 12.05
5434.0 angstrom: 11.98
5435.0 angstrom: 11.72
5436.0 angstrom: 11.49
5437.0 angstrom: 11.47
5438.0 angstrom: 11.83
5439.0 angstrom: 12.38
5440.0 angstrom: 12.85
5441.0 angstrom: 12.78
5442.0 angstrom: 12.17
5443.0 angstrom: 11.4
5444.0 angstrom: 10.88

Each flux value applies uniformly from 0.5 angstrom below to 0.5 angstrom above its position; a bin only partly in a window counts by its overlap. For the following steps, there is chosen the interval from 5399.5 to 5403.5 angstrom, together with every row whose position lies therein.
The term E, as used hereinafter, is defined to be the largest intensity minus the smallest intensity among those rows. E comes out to 0.59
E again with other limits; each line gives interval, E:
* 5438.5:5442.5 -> 0.68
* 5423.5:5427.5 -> 0.54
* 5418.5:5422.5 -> 0.41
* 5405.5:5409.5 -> 1.53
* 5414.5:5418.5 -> 0.78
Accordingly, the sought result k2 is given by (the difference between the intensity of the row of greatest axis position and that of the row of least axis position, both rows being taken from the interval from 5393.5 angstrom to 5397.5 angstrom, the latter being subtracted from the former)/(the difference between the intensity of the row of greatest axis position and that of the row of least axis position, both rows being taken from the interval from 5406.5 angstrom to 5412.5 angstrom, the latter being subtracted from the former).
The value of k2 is -22.0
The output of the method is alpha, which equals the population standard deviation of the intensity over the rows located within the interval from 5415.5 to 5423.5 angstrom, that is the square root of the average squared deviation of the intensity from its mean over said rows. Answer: 0.34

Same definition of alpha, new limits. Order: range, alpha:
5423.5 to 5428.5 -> 0.36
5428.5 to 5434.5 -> 0.07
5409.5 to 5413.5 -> 0.40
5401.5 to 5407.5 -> 0.43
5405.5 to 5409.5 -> 0.59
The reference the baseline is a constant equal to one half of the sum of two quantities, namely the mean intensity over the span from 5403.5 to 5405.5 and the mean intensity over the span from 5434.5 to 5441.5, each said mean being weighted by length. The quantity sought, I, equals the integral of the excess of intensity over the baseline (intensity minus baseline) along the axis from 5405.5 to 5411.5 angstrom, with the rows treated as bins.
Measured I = 2.9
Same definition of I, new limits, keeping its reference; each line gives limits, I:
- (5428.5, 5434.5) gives 3.6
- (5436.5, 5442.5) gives 5.1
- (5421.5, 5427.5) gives 9.6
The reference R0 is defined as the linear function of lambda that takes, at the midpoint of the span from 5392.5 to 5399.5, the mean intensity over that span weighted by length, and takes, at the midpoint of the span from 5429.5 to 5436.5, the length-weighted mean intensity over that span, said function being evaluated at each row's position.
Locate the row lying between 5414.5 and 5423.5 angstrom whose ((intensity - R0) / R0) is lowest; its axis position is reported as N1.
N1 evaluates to 5415.0 angstrom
